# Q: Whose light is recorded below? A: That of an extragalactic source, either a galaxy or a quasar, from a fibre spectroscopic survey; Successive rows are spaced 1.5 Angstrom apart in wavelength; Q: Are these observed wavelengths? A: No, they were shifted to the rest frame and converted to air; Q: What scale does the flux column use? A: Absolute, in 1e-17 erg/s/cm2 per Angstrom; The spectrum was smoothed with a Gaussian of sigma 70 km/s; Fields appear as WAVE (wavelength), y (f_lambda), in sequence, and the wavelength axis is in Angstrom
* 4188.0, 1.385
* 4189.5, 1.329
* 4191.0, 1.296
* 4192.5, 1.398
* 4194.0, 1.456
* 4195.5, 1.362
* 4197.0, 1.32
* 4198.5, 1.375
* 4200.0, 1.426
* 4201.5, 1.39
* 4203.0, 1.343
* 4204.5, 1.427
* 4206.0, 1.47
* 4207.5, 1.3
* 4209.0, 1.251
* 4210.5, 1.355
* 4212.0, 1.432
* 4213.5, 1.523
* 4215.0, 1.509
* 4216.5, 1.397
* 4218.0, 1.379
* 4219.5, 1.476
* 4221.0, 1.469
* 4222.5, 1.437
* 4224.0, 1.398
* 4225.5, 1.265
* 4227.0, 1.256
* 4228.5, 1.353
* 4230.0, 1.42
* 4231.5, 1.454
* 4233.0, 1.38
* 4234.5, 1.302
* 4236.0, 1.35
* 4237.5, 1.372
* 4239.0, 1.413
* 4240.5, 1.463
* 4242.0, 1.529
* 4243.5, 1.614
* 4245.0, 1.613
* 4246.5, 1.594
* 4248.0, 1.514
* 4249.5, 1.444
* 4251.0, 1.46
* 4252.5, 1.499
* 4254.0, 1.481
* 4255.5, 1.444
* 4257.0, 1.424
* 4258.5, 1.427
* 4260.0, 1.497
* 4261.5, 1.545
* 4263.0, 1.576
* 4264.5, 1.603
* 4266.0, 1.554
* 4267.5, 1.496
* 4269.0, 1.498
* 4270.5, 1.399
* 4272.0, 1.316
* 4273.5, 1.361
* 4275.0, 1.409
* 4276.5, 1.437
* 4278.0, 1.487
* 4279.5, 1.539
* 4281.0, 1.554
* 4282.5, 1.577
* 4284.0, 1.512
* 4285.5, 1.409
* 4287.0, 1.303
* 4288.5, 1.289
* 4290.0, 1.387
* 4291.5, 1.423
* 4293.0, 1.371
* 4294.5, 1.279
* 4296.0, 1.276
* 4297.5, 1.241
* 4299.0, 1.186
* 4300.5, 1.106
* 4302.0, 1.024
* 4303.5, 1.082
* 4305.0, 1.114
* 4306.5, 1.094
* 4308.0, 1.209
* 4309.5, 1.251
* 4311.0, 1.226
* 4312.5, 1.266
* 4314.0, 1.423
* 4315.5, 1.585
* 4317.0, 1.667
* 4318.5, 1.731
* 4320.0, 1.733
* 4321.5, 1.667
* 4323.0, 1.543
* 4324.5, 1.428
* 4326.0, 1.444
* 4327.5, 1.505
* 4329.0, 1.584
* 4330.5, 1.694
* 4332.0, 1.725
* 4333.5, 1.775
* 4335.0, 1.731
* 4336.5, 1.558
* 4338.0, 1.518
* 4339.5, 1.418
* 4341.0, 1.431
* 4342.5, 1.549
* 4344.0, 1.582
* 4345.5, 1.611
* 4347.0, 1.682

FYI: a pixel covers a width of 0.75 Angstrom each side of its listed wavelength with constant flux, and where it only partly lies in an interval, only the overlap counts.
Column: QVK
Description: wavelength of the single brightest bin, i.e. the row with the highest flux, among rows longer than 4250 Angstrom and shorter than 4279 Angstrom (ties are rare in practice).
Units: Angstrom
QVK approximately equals 4264.5 Angstrom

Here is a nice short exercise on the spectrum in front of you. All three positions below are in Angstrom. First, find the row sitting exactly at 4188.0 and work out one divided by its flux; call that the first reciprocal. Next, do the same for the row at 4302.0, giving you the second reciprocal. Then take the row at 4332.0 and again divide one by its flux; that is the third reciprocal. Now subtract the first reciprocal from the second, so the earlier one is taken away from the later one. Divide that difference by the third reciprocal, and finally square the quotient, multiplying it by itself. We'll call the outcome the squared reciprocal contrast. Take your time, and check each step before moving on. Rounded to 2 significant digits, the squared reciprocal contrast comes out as 0.19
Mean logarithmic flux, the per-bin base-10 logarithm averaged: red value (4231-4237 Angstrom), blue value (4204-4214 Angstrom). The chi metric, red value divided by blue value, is 1.0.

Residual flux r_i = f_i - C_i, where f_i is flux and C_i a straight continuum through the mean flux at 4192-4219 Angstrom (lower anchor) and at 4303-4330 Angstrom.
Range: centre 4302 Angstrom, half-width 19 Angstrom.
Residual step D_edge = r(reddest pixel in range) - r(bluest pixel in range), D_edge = 0.21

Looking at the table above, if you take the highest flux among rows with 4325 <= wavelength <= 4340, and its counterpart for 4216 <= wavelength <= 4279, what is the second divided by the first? 0.909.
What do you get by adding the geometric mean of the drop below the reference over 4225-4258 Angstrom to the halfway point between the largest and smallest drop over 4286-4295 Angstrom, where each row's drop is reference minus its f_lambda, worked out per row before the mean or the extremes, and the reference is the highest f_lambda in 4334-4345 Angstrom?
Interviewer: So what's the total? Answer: 0.65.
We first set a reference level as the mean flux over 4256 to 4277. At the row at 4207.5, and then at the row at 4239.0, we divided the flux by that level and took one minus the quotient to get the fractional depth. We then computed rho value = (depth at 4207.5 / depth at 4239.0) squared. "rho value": 9.5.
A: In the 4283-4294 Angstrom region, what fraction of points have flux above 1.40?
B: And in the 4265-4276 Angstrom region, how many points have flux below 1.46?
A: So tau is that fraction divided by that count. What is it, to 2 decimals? 0.11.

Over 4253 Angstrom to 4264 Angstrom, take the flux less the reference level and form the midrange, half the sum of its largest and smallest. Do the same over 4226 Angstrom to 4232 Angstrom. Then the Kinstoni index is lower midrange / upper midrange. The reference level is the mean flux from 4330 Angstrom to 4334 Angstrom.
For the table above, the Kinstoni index 1.6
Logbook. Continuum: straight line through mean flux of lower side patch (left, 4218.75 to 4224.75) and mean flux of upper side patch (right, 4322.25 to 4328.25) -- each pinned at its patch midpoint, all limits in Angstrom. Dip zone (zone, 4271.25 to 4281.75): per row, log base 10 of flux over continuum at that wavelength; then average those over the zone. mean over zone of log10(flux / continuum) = -0.007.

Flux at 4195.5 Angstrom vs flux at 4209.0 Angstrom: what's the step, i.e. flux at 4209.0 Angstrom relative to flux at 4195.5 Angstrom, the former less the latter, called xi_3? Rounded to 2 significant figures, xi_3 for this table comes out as -0.11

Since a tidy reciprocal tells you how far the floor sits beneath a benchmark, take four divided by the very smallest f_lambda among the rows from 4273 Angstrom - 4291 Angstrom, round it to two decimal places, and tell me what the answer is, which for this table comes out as 3.10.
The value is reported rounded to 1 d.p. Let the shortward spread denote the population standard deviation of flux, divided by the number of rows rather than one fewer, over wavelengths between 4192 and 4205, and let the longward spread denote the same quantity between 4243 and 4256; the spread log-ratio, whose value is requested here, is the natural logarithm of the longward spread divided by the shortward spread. 0.5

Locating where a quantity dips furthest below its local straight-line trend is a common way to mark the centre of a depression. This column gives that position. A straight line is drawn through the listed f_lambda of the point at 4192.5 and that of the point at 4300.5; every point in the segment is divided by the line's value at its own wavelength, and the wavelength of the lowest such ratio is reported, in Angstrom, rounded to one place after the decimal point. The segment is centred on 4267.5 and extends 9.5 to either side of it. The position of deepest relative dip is 4272.0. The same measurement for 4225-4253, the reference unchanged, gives 4227.0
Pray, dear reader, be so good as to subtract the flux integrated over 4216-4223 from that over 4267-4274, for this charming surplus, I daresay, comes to -0.1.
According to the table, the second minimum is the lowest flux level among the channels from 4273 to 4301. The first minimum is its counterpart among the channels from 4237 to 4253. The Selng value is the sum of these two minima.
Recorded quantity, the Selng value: 2.48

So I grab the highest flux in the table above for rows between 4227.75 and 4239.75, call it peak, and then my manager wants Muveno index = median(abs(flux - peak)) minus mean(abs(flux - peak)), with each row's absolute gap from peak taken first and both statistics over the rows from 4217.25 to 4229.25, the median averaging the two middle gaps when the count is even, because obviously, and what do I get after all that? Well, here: -0.019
